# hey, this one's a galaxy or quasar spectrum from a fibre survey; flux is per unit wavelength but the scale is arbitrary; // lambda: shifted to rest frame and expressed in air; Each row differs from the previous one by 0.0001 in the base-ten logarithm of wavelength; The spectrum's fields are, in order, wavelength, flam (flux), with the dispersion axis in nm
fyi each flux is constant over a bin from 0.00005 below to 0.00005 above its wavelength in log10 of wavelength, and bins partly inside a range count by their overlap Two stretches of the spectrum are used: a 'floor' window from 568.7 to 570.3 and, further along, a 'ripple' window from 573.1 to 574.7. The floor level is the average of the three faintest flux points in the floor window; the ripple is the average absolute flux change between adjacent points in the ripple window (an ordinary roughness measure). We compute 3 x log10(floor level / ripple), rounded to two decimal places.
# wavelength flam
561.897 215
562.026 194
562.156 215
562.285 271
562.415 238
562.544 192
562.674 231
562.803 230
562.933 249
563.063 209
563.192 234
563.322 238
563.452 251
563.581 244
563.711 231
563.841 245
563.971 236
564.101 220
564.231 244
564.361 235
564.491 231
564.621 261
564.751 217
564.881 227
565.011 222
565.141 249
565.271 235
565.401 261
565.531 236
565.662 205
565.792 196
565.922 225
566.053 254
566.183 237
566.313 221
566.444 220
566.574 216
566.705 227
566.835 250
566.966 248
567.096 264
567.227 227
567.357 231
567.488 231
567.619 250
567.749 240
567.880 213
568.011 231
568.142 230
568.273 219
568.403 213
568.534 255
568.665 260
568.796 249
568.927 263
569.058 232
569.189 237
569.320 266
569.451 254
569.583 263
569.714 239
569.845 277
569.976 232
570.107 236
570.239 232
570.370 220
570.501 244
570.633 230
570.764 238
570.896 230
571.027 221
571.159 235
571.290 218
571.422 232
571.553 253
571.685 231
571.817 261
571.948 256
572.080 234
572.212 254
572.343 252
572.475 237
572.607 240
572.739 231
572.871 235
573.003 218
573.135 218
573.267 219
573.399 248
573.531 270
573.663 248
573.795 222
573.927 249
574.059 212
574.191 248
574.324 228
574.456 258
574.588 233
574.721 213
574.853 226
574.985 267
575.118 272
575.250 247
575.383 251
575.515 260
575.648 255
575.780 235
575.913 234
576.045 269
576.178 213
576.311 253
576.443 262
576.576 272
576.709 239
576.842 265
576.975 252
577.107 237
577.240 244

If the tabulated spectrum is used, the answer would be 2.90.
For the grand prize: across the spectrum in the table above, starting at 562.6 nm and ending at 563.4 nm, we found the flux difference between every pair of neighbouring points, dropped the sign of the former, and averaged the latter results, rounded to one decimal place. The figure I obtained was 17.8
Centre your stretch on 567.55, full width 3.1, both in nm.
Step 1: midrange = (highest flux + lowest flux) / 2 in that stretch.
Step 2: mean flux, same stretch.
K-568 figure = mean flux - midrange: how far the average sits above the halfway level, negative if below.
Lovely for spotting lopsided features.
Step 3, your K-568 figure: -1.8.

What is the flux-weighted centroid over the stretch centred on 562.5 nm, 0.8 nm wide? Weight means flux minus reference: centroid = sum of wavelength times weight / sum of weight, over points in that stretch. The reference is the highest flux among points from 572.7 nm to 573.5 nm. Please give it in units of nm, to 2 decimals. 562.53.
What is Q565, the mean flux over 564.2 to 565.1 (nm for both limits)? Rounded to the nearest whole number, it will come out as 234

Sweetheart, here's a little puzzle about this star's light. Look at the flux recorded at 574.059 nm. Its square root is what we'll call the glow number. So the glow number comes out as 14.6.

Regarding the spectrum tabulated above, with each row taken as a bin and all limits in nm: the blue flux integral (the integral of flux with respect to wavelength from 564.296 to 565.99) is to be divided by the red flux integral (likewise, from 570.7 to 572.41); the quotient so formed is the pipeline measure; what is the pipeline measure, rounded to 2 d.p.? 0.95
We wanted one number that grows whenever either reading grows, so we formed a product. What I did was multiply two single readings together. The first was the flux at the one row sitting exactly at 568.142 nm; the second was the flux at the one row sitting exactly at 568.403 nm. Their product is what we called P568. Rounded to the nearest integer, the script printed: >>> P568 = 48990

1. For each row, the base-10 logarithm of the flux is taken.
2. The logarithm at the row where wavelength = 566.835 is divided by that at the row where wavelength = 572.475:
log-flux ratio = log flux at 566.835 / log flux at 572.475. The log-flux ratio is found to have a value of 1.01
